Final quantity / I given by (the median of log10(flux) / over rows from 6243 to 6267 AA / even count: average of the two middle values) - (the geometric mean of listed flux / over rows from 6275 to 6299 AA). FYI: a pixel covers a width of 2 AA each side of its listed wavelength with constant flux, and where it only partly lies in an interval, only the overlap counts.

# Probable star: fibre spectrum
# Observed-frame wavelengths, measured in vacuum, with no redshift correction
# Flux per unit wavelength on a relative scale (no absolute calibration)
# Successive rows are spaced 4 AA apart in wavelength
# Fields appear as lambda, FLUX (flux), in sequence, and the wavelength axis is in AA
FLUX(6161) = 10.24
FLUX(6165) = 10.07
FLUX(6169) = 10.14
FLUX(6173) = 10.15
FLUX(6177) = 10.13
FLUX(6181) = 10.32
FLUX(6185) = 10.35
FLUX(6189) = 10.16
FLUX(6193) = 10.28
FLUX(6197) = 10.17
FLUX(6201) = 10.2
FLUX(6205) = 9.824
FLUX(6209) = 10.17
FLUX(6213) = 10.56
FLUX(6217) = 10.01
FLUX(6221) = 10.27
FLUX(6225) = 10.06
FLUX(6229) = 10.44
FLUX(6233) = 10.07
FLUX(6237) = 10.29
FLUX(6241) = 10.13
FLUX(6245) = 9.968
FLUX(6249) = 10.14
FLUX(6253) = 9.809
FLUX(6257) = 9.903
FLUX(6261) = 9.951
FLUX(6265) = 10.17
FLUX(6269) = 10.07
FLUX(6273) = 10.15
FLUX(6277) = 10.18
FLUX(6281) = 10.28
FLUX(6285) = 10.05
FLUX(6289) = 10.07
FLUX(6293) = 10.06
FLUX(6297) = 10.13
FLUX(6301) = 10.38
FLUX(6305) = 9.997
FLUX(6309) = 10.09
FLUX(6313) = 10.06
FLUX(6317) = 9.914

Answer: -9.13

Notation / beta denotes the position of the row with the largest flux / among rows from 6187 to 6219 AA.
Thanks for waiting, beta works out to 6213 AA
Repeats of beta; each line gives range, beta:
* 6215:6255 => 6229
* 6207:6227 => 6213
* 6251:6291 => 6281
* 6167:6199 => 6185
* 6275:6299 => 6281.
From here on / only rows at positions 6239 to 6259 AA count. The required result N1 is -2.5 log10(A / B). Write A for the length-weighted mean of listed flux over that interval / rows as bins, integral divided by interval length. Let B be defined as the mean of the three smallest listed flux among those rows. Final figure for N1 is -0.011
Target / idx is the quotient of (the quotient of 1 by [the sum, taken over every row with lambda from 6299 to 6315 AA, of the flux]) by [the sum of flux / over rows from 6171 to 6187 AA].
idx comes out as 0.0006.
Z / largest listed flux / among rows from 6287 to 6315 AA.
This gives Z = 10.38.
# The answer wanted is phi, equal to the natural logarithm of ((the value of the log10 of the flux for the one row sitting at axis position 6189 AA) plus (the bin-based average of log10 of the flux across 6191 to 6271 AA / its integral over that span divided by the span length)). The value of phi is 0.6992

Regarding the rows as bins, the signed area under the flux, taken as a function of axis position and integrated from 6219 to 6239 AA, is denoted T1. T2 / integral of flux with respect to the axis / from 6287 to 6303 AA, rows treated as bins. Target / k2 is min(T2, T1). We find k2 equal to 163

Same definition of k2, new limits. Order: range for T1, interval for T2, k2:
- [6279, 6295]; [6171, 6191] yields 162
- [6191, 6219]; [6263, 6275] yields 122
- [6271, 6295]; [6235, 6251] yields 162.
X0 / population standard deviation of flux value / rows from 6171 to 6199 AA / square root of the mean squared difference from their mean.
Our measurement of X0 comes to 0.084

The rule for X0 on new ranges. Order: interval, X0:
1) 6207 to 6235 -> 0.193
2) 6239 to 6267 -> 0.128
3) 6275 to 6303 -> 0.116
